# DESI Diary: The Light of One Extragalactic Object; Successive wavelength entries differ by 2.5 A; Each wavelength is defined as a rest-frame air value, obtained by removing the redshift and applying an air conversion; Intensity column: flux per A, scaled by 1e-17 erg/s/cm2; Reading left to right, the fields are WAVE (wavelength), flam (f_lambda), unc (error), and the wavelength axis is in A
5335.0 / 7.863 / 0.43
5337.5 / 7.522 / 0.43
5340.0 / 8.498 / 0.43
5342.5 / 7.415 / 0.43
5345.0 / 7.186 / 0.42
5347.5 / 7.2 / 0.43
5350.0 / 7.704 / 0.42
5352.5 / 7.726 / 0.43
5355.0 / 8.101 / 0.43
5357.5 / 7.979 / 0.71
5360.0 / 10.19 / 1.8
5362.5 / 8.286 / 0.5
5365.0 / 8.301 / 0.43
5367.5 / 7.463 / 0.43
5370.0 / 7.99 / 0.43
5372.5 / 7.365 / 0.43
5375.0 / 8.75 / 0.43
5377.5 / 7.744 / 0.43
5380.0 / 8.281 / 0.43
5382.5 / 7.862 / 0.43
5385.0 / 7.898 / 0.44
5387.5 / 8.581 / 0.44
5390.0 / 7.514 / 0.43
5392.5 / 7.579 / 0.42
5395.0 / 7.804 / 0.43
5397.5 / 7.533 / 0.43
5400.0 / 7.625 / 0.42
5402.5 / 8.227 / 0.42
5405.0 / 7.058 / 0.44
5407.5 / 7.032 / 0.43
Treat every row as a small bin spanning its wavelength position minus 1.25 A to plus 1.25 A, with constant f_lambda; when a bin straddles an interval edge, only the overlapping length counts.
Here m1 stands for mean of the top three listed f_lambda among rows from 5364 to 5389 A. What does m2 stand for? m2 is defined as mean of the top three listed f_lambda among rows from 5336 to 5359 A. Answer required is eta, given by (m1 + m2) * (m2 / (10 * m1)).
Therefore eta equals 1.60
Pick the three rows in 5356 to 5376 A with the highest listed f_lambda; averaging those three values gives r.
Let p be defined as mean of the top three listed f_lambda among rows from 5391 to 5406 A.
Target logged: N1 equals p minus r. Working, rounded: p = 7.89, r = 9.1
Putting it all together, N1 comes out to -1.2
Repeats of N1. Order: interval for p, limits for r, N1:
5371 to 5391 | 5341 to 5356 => 0.7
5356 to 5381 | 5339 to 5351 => 1.2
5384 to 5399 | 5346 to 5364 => -0.8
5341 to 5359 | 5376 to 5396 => -0.3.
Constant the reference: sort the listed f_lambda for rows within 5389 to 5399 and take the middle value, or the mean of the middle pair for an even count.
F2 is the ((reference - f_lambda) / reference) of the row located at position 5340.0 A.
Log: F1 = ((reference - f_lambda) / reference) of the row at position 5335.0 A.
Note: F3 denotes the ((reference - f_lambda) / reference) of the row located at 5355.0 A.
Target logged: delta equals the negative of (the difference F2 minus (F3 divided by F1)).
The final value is 1.9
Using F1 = -0.04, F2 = -0.125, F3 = -0.07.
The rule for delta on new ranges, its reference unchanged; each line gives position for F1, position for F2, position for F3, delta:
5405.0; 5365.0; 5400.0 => 0.0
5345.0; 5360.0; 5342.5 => 0.7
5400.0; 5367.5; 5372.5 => -2.8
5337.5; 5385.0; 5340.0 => -27.7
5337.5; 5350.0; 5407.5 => 15.4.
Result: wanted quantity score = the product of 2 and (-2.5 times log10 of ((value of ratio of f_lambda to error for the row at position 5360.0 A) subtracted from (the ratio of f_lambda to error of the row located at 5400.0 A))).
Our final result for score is -5.5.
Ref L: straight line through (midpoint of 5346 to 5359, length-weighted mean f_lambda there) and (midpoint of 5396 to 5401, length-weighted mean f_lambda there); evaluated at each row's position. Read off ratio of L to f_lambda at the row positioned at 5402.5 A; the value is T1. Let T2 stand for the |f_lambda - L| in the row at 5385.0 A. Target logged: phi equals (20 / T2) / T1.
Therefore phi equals 86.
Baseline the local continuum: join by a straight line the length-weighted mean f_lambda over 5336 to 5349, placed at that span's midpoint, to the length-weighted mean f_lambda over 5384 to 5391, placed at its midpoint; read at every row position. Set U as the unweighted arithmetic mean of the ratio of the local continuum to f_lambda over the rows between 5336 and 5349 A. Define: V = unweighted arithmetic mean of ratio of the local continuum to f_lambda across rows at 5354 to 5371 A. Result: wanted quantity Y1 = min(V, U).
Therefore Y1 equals 0.94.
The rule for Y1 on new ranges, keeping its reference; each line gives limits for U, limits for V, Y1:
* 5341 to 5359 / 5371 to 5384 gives 0.99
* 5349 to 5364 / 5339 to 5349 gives 0.93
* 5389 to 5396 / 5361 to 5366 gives 0.94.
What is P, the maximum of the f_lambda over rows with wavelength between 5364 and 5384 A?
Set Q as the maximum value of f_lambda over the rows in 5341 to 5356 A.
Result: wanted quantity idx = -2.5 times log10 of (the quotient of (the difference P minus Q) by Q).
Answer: 2.7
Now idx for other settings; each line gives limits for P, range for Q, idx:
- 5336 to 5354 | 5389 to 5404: 3.7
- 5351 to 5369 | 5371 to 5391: 2.0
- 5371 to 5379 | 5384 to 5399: 4.3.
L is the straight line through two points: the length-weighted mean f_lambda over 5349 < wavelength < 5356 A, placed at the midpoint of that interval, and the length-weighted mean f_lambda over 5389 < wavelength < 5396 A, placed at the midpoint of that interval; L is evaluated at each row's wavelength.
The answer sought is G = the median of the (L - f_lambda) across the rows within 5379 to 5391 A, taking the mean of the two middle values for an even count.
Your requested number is -0.2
